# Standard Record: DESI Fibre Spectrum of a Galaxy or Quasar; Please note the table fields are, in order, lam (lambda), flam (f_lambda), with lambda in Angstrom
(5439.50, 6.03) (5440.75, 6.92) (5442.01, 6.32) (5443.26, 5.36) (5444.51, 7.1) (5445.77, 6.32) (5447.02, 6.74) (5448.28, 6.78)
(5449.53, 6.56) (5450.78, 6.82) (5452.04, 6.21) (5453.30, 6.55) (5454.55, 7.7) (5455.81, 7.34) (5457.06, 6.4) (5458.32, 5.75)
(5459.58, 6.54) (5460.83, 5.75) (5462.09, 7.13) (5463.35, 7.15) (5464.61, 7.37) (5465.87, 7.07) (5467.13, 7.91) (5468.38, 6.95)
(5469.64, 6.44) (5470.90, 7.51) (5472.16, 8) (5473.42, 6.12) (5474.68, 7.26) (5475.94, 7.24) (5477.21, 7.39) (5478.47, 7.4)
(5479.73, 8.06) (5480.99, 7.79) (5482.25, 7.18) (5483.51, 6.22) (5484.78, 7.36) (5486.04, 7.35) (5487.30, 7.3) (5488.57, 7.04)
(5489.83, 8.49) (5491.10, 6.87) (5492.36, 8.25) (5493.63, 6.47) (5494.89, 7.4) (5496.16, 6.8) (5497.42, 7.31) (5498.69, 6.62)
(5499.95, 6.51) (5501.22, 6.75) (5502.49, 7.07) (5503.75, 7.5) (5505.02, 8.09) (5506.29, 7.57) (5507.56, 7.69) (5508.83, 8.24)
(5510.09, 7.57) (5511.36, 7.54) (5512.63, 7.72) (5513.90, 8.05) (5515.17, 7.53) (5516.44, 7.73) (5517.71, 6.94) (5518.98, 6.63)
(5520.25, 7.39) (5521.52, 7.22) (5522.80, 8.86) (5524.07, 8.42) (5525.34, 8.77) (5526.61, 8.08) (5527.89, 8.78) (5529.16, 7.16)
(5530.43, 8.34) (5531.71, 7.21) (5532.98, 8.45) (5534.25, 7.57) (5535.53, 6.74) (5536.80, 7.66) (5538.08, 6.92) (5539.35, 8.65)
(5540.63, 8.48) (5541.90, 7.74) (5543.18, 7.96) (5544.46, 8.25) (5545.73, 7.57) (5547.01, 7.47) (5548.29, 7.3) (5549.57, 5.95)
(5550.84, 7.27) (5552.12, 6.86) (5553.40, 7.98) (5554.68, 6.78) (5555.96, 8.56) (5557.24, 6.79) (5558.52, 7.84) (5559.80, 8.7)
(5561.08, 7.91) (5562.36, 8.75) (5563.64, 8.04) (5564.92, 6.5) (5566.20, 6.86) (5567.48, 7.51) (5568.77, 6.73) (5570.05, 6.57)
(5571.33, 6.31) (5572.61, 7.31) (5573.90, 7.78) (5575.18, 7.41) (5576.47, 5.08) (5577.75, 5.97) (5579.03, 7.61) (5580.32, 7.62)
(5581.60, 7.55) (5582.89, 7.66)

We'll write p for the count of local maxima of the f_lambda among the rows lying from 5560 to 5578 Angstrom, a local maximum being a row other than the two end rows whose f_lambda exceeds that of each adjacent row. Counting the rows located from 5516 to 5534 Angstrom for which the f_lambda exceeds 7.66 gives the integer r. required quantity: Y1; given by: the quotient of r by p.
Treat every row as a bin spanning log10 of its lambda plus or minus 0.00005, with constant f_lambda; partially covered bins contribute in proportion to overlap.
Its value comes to 2.7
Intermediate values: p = 3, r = 8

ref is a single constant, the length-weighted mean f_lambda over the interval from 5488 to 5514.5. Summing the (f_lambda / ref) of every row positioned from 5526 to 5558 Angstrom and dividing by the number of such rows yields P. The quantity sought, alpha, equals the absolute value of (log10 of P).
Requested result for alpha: 0.012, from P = 1.03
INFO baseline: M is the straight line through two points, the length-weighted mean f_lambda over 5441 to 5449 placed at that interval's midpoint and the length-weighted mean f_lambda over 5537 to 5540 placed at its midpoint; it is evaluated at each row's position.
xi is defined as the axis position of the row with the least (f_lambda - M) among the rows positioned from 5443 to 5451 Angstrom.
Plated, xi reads 5443.26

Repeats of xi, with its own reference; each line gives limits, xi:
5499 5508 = 5499.95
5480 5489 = 5483.51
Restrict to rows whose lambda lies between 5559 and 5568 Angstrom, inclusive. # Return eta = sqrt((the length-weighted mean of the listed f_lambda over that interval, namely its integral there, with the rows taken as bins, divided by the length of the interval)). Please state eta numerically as 2.79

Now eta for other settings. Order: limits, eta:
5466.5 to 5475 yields 2.68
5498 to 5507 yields 2.68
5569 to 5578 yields 2.58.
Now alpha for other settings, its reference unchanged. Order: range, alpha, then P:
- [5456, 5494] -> 0.017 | 0.96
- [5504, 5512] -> 0.021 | 1.05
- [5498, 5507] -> 0.015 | 0.97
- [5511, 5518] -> 0.010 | 1.02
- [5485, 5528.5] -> 0.008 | 1.02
